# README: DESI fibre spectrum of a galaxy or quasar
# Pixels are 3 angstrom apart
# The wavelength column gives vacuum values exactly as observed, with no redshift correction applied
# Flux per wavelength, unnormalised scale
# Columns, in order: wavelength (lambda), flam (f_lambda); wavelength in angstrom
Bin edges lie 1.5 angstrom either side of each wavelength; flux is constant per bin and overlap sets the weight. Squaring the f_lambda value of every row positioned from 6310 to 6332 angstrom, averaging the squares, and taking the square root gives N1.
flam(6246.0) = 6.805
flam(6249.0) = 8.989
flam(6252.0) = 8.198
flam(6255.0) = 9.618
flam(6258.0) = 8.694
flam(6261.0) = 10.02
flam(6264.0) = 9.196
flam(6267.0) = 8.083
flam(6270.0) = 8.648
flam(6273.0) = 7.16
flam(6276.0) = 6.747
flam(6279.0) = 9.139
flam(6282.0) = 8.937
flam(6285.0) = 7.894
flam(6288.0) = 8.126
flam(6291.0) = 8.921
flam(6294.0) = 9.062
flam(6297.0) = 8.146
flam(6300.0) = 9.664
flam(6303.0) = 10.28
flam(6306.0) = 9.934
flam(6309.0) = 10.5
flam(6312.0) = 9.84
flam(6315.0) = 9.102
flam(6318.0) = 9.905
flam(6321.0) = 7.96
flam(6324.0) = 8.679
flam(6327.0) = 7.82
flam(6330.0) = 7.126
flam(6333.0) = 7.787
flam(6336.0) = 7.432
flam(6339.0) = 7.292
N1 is 8.7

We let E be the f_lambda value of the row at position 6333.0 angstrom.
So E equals 7.787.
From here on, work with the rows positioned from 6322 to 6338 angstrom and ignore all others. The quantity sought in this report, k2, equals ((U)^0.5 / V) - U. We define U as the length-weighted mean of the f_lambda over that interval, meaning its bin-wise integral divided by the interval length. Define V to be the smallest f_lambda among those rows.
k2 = -7.4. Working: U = 7.8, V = 7.126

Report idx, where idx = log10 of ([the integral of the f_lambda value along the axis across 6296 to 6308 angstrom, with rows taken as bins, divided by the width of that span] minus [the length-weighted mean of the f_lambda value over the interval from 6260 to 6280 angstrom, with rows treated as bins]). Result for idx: 0.1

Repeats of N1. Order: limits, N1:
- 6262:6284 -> 8.3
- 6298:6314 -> 10.0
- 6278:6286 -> 8.7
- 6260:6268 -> 9.1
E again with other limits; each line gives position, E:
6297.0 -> 8.146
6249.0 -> 8.989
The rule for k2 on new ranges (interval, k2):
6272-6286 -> -7.6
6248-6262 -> -8.7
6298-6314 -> -9.6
